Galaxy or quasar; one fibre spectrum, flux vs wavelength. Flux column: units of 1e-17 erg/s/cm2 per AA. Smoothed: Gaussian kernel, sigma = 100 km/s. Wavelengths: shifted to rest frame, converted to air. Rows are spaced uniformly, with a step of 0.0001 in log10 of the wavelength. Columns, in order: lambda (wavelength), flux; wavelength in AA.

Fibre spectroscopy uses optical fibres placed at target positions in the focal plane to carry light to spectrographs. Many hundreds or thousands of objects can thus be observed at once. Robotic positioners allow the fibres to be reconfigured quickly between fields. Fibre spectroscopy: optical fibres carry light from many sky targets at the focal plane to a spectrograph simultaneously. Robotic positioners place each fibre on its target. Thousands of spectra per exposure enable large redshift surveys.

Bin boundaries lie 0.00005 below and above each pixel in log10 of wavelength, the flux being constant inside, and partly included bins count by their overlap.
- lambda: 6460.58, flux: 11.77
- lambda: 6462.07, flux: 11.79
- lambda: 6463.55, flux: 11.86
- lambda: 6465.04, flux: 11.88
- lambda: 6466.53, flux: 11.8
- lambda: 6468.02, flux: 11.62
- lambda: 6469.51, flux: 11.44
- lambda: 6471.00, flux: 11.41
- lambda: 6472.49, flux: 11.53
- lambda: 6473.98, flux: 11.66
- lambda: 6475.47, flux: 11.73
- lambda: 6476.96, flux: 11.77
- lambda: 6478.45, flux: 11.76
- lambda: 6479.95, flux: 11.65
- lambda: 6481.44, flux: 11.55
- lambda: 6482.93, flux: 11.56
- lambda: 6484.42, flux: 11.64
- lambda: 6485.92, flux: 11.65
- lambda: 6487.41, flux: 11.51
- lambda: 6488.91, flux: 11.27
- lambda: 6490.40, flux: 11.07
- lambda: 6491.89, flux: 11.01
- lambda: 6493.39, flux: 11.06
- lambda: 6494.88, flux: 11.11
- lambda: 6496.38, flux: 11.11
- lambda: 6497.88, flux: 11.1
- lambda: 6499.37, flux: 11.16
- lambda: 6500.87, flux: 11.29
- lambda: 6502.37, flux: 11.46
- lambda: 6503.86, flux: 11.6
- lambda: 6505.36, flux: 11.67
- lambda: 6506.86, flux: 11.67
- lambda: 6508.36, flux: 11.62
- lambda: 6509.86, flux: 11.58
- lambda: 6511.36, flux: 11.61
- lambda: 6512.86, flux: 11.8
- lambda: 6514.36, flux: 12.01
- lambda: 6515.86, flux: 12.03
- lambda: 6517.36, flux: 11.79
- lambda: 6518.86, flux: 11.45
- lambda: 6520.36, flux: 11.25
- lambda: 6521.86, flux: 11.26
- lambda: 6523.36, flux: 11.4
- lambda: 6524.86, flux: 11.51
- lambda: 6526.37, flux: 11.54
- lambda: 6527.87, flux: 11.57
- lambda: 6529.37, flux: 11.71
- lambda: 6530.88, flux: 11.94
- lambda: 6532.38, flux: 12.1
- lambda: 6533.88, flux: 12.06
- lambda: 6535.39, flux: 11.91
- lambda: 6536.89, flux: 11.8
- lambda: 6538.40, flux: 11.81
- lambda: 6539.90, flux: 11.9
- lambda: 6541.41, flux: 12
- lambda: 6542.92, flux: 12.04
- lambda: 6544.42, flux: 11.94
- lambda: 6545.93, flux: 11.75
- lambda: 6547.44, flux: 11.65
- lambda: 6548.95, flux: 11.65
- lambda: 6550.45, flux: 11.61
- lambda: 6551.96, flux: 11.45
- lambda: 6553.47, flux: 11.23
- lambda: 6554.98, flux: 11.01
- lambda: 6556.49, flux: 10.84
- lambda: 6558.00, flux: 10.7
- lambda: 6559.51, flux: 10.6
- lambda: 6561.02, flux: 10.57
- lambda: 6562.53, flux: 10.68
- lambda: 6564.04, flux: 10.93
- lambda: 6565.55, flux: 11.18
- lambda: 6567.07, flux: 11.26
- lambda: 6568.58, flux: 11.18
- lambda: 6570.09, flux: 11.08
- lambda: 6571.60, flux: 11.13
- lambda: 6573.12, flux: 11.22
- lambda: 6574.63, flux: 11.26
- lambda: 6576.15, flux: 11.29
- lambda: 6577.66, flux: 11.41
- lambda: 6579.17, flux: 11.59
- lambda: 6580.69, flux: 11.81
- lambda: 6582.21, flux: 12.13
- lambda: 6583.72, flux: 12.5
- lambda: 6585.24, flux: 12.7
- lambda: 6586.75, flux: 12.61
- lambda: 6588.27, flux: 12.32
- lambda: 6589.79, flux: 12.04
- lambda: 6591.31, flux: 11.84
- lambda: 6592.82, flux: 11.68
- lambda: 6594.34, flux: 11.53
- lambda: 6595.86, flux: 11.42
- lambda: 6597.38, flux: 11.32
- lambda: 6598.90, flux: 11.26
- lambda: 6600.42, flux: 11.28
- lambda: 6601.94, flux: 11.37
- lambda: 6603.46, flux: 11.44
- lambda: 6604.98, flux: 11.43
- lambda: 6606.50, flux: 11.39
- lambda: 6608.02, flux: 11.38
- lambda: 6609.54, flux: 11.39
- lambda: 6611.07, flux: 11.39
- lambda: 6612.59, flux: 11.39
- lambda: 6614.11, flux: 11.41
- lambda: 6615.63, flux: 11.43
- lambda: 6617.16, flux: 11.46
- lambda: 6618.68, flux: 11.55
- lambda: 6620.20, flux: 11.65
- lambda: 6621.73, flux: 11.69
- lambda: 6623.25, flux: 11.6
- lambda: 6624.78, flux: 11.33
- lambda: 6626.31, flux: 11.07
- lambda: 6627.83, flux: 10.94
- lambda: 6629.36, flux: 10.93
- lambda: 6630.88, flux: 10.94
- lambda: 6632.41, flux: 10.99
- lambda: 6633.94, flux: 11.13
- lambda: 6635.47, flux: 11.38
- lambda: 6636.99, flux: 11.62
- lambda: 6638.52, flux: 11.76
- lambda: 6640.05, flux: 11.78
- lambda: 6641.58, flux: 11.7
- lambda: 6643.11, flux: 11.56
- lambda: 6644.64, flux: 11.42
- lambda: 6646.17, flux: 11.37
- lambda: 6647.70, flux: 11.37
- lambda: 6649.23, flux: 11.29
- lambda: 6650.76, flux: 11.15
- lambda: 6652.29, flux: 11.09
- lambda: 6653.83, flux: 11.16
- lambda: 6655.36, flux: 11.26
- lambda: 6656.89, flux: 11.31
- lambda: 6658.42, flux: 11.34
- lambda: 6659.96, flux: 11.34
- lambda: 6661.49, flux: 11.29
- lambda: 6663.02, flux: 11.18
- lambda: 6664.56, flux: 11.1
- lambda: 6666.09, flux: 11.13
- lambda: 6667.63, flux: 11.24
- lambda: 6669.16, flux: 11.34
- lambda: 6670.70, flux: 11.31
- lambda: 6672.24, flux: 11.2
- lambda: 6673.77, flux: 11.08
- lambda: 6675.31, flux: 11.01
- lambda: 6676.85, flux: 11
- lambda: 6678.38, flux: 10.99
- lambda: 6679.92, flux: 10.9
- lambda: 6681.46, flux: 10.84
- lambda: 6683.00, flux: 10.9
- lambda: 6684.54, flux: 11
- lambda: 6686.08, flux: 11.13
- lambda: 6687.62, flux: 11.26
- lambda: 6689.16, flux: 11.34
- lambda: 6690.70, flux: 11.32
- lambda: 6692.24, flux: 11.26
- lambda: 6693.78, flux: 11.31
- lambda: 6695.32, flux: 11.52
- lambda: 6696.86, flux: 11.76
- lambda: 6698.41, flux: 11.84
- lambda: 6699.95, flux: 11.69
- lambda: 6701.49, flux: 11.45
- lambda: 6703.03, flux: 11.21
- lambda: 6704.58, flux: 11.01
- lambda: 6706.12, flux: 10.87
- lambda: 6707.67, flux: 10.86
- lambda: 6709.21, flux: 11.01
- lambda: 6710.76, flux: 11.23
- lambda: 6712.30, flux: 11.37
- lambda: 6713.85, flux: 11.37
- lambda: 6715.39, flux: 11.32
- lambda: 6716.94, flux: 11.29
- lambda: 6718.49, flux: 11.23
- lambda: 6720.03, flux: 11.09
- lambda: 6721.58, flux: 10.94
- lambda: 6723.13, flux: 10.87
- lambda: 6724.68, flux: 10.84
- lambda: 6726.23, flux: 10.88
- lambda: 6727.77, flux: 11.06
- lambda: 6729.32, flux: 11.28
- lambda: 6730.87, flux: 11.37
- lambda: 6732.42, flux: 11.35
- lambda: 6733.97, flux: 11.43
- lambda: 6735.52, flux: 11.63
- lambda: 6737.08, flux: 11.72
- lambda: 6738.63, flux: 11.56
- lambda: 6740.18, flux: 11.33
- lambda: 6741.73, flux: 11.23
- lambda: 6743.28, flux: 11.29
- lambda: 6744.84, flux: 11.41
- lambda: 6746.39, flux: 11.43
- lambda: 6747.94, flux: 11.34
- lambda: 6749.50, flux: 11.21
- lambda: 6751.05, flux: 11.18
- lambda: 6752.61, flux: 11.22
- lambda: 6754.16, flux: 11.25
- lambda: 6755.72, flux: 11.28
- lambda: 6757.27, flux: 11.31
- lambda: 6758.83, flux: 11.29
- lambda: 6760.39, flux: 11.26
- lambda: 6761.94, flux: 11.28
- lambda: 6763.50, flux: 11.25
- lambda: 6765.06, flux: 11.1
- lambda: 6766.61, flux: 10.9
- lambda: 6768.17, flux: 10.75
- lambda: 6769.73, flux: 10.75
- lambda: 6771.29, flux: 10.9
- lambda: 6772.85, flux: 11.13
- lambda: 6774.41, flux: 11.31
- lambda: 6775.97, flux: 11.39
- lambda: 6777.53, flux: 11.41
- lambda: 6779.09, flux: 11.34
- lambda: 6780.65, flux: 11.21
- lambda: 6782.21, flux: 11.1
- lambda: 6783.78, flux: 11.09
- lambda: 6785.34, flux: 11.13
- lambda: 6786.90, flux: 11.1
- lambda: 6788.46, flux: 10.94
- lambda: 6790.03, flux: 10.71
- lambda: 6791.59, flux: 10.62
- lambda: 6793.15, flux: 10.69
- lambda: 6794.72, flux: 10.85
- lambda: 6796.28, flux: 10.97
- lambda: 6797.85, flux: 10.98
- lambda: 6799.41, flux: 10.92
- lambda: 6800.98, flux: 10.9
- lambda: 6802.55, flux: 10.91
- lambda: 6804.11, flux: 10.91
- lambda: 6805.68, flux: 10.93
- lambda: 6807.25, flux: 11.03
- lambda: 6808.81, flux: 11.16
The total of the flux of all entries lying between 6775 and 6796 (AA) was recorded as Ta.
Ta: 144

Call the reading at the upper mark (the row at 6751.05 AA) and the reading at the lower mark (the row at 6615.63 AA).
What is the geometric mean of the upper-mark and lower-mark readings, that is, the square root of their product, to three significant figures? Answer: 11.3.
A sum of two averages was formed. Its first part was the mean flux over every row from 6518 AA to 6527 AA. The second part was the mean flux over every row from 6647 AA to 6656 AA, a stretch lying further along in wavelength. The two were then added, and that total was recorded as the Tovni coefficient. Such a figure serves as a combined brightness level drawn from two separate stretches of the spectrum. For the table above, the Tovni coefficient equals 22.6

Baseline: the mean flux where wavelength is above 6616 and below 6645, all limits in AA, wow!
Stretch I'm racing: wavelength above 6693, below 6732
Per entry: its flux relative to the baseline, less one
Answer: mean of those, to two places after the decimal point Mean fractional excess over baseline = -0.01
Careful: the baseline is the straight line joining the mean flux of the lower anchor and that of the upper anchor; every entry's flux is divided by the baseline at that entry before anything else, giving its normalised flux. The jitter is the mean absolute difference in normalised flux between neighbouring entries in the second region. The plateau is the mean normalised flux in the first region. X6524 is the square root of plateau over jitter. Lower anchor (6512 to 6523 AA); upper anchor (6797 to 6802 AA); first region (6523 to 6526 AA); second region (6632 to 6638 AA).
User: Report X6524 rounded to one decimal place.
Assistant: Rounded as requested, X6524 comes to 7.2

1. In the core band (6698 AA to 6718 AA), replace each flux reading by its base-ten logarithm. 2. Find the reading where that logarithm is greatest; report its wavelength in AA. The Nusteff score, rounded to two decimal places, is 6698.41 AA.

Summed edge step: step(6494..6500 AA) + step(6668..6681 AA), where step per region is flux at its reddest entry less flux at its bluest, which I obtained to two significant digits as -0.39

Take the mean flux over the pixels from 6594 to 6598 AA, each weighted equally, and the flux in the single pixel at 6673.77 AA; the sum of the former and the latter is 22.5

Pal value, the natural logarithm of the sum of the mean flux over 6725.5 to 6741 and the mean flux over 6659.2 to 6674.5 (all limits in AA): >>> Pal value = 3.12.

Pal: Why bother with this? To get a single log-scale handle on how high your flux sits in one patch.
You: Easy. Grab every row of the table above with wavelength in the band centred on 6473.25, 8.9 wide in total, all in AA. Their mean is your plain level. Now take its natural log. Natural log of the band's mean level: 2.45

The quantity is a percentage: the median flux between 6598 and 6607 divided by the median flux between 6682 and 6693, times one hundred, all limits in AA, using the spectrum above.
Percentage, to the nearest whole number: 101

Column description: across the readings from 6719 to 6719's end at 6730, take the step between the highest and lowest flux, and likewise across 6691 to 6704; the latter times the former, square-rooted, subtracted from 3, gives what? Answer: 2.47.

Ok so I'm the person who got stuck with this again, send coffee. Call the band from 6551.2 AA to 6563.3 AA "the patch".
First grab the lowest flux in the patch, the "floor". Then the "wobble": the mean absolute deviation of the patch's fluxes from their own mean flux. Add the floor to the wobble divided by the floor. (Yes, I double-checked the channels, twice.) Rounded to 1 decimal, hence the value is 10.6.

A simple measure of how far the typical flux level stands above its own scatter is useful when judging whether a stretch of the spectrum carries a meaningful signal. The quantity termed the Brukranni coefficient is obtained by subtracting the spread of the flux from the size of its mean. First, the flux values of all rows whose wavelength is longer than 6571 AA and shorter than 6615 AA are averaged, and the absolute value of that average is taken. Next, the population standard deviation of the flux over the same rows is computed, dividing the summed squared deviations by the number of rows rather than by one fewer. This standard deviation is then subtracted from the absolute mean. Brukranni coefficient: 11.2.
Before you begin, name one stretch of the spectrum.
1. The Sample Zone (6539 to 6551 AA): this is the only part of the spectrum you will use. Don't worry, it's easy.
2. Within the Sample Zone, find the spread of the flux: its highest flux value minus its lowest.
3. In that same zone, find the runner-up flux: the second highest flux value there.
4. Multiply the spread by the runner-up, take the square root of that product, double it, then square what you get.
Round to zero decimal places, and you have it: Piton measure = 21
